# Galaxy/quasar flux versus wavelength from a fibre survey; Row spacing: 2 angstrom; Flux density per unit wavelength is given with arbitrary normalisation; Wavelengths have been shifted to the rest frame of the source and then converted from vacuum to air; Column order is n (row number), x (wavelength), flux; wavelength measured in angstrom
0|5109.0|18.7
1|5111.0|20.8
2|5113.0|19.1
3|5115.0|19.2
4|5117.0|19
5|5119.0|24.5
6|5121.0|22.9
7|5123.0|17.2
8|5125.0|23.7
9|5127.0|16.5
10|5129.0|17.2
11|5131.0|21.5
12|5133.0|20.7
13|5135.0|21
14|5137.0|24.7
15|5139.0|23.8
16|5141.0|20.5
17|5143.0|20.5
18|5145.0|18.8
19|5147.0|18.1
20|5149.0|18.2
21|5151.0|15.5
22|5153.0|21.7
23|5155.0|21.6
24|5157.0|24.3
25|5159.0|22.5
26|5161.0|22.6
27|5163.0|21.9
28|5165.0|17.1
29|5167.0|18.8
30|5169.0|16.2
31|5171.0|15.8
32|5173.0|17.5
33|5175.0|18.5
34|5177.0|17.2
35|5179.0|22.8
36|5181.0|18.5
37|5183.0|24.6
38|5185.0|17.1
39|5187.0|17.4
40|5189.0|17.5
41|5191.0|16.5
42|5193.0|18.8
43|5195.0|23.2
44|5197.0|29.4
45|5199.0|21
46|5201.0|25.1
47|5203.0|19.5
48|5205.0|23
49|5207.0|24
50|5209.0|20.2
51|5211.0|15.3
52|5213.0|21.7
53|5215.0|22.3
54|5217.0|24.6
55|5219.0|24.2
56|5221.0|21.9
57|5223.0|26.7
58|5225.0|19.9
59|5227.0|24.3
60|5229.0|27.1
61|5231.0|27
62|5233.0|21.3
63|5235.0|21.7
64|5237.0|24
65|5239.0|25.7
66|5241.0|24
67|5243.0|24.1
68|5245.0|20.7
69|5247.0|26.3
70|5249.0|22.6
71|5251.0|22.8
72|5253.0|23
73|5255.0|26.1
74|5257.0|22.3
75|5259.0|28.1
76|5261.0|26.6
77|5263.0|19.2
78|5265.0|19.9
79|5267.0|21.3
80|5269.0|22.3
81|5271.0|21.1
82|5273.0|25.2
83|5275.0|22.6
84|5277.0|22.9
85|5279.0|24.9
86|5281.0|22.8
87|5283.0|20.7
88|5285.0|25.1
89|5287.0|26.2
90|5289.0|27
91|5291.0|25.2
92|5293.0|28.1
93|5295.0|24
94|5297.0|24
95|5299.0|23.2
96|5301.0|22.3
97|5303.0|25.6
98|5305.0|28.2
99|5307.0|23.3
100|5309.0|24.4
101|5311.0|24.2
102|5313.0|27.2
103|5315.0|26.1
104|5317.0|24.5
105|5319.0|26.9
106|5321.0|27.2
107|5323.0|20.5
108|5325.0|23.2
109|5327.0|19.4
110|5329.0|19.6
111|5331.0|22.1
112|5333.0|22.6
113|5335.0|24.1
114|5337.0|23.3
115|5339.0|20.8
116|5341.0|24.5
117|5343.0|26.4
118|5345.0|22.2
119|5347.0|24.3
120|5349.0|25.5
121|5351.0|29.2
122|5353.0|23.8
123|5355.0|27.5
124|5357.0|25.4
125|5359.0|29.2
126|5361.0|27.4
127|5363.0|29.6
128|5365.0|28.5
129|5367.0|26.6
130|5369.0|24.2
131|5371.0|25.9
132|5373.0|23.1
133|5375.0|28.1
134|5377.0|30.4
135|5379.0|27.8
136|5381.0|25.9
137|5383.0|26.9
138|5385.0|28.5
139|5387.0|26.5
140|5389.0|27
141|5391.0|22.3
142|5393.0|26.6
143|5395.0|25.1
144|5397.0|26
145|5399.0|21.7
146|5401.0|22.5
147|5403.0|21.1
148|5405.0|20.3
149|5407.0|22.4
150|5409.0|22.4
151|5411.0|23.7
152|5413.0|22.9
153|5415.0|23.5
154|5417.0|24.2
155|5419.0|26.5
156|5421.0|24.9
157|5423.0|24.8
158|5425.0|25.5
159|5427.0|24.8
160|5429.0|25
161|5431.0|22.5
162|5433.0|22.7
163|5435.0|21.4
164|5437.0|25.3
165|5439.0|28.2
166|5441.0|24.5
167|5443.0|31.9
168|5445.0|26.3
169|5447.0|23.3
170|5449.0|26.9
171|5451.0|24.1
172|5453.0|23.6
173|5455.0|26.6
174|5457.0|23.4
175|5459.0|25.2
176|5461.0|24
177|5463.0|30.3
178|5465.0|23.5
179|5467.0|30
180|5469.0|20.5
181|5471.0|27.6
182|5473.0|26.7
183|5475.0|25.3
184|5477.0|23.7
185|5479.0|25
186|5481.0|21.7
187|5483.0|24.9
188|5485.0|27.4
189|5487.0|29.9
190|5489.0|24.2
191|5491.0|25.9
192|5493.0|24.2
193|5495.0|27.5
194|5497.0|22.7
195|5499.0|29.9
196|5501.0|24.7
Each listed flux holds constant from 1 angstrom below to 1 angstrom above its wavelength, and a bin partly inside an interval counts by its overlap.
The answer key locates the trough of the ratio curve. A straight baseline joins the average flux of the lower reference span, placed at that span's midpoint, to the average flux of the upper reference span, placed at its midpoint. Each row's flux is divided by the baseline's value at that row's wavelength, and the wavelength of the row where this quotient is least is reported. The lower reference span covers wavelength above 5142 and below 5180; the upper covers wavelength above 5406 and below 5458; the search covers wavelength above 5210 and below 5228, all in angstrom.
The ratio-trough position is 5211.0 angstrom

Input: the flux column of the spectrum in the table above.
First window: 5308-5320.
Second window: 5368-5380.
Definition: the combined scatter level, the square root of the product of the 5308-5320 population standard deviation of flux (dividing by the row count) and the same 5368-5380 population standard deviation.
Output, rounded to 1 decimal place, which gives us 1.7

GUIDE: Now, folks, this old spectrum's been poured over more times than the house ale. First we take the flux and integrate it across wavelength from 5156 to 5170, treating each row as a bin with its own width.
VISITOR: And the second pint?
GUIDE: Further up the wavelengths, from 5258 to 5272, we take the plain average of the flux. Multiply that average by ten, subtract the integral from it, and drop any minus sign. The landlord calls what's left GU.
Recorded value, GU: 60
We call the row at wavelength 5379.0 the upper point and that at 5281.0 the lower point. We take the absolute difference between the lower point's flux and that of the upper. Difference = 5.0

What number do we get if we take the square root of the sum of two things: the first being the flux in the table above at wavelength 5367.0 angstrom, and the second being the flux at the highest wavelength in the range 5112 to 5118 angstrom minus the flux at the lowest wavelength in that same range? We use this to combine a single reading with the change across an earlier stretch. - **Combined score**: 5.1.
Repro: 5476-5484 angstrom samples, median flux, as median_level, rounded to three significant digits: 24.3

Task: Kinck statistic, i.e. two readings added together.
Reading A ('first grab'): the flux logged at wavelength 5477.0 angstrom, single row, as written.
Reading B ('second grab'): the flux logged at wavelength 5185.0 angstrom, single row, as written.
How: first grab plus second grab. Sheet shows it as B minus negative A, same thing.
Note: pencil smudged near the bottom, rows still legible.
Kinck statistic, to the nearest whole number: 41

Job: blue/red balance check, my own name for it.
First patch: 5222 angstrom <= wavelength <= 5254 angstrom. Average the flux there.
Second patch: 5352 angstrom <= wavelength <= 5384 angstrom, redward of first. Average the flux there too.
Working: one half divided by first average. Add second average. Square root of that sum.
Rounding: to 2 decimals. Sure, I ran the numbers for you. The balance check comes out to 5.19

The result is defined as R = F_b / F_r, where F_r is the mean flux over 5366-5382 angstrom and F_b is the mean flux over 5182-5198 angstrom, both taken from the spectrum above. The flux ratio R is 0.78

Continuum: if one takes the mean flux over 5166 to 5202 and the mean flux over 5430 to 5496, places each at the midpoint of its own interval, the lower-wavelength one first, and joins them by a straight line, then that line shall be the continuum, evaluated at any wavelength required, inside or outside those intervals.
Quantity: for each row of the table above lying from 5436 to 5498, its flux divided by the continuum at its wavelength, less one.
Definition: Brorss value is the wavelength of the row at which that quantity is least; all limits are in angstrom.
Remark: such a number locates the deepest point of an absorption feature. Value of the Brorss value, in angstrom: 5469.0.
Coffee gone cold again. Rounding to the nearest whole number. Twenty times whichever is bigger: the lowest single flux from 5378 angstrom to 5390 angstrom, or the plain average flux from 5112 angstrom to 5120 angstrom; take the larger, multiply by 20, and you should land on 518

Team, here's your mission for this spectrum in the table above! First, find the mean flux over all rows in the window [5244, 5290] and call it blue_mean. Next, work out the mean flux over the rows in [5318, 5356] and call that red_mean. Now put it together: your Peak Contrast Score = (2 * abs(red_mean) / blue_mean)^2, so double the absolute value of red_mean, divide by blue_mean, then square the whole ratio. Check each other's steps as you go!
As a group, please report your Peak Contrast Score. 4.1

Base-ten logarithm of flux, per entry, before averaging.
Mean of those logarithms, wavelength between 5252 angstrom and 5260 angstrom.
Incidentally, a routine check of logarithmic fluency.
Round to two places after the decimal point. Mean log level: 1.39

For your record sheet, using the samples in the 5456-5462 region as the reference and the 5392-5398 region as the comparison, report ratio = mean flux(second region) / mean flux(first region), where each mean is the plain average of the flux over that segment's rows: 1.07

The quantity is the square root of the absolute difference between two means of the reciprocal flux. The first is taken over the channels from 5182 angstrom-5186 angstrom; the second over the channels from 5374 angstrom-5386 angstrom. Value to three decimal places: 0.117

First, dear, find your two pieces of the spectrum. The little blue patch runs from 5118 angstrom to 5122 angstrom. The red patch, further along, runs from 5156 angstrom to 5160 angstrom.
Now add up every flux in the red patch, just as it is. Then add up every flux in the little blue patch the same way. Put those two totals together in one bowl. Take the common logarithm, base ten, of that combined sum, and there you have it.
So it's 1.97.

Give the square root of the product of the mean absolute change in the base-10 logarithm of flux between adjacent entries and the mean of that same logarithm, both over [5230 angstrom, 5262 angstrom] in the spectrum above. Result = 0.26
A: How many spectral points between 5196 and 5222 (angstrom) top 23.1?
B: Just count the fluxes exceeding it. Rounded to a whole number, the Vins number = 5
